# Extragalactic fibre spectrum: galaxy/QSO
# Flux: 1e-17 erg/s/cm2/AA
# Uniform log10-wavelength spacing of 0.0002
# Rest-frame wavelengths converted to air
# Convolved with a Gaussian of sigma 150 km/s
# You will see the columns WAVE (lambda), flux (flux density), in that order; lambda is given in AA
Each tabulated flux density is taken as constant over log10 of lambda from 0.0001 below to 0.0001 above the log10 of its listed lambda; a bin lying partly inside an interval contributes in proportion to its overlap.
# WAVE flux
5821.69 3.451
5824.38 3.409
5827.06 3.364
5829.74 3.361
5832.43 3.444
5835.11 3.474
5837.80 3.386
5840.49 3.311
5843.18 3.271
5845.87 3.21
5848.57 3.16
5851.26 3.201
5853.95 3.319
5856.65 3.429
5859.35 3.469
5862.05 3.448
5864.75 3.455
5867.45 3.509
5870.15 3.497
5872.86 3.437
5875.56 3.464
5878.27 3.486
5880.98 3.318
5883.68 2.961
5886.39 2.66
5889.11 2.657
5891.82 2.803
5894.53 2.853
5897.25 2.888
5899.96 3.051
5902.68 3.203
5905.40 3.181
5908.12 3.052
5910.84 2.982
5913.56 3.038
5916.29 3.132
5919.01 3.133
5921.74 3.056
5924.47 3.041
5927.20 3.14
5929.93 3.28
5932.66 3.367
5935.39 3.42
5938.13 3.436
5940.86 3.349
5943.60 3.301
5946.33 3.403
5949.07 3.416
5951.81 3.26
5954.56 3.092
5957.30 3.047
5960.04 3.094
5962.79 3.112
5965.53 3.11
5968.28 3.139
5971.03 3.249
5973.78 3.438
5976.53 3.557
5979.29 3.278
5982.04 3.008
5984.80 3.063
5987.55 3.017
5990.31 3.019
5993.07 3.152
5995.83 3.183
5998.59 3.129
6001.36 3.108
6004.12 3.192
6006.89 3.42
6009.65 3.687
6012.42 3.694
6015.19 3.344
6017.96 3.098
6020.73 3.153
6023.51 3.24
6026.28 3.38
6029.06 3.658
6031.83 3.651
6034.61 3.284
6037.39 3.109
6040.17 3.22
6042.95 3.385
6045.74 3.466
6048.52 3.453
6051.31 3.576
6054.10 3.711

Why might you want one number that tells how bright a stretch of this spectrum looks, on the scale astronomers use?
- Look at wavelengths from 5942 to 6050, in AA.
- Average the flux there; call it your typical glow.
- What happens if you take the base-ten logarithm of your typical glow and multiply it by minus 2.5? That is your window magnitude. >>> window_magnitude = -1.29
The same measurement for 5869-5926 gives -1.22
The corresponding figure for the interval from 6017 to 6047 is -1.31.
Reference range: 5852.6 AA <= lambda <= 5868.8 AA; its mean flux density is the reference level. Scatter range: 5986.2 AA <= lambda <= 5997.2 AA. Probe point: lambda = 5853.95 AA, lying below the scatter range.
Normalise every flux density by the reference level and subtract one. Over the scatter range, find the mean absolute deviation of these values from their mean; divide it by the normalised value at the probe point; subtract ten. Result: -10.6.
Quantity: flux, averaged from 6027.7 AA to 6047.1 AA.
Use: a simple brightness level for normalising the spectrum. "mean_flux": 3.40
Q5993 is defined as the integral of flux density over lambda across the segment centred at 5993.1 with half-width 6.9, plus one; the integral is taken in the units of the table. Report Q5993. 43.8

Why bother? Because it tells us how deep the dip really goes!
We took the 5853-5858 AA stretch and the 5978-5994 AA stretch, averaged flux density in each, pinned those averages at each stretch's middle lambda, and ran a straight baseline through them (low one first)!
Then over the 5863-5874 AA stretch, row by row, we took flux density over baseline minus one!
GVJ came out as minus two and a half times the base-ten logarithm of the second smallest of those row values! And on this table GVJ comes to 3.8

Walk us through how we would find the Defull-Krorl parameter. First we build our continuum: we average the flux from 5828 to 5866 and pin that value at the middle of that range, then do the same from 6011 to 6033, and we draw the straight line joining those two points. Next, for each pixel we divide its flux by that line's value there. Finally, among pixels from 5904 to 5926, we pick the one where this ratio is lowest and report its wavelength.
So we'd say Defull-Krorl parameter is 5910.84 AA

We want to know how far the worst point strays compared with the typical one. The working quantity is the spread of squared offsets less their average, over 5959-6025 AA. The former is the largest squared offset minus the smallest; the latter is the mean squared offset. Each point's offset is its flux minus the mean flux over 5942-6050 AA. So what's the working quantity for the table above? 0.14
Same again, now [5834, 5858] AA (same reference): 0.03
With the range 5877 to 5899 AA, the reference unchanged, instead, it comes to 0.20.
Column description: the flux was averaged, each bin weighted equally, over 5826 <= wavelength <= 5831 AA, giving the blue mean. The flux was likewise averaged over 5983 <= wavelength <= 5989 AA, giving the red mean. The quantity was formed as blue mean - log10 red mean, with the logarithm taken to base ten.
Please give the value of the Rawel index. 2.88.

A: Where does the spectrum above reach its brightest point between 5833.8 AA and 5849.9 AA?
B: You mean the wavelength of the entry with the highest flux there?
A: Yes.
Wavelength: 5835.11 AA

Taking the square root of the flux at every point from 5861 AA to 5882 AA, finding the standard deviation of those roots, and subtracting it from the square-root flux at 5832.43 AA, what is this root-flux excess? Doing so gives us 1.84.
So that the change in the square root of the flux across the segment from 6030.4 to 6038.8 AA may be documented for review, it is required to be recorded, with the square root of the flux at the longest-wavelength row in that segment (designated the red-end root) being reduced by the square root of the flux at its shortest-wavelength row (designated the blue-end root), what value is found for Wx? -0.15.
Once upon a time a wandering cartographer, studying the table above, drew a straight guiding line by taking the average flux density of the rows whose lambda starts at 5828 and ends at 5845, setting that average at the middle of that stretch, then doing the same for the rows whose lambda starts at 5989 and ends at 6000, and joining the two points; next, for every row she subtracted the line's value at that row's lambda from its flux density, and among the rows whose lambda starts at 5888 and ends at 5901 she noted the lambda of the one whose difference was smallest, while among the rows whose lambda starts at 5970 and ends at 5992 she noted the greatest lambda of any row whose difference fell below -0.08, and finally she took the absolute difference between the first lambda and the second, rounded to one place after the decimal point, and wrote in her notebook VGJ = 101.2 AA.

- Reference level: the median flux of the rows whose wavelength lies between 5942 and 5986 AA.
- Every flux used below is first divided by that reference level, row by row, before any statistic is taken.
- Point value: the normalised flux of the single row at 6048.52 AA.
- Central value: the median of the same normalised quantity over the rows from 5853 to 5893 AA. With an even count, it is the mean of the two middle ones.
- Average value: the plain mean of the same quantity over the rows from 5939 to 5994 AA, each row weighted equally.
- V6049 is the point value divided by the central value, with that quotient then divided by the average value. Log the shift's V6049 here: 1.00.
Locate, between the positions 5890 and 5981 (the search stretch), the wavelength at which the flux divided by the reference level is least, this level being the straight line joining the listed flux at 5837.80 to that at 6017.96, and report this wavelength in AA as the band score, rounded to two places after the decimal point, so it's 5891.82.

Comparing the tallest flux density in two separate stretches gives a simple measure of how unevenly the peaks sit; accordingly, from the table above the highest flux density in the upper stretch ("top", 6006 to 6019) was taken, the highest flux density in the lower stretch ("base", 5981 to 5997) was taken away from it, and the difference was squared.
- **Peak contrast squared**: 0.26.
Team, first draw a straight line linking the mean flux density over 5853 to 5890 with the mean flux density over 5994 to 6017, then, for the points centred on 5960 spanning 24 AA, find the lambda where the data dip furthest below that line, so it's 5957.30 AA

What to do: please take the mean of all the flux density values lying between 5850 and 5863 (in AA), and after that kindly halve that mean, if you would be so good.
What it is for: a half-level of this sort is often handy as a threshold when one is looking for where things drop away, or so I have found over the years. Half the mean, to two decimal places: 1.69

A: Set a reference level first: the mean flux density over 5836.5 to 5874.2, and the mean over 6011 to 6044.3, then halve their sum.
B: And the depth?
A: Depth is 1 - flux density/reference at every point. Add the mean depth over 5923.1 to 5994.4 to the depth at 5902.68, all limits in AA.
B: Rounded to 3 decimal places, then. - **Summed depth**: 0.086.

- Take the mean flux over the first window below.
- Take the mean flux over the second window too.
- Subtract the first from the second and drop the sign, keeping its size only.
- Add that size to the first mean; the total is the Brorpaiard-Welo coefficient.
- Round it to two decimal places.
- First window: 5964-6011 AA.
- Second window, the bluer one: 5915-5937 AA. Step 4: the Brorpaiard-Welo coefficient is 3.24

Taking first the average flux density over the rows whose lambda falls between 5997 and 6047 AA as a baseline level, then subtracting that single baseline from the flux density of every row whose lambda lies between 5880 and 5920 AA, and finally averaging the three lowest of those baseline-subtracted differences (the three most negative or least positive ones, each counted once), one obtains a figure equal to -0.64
